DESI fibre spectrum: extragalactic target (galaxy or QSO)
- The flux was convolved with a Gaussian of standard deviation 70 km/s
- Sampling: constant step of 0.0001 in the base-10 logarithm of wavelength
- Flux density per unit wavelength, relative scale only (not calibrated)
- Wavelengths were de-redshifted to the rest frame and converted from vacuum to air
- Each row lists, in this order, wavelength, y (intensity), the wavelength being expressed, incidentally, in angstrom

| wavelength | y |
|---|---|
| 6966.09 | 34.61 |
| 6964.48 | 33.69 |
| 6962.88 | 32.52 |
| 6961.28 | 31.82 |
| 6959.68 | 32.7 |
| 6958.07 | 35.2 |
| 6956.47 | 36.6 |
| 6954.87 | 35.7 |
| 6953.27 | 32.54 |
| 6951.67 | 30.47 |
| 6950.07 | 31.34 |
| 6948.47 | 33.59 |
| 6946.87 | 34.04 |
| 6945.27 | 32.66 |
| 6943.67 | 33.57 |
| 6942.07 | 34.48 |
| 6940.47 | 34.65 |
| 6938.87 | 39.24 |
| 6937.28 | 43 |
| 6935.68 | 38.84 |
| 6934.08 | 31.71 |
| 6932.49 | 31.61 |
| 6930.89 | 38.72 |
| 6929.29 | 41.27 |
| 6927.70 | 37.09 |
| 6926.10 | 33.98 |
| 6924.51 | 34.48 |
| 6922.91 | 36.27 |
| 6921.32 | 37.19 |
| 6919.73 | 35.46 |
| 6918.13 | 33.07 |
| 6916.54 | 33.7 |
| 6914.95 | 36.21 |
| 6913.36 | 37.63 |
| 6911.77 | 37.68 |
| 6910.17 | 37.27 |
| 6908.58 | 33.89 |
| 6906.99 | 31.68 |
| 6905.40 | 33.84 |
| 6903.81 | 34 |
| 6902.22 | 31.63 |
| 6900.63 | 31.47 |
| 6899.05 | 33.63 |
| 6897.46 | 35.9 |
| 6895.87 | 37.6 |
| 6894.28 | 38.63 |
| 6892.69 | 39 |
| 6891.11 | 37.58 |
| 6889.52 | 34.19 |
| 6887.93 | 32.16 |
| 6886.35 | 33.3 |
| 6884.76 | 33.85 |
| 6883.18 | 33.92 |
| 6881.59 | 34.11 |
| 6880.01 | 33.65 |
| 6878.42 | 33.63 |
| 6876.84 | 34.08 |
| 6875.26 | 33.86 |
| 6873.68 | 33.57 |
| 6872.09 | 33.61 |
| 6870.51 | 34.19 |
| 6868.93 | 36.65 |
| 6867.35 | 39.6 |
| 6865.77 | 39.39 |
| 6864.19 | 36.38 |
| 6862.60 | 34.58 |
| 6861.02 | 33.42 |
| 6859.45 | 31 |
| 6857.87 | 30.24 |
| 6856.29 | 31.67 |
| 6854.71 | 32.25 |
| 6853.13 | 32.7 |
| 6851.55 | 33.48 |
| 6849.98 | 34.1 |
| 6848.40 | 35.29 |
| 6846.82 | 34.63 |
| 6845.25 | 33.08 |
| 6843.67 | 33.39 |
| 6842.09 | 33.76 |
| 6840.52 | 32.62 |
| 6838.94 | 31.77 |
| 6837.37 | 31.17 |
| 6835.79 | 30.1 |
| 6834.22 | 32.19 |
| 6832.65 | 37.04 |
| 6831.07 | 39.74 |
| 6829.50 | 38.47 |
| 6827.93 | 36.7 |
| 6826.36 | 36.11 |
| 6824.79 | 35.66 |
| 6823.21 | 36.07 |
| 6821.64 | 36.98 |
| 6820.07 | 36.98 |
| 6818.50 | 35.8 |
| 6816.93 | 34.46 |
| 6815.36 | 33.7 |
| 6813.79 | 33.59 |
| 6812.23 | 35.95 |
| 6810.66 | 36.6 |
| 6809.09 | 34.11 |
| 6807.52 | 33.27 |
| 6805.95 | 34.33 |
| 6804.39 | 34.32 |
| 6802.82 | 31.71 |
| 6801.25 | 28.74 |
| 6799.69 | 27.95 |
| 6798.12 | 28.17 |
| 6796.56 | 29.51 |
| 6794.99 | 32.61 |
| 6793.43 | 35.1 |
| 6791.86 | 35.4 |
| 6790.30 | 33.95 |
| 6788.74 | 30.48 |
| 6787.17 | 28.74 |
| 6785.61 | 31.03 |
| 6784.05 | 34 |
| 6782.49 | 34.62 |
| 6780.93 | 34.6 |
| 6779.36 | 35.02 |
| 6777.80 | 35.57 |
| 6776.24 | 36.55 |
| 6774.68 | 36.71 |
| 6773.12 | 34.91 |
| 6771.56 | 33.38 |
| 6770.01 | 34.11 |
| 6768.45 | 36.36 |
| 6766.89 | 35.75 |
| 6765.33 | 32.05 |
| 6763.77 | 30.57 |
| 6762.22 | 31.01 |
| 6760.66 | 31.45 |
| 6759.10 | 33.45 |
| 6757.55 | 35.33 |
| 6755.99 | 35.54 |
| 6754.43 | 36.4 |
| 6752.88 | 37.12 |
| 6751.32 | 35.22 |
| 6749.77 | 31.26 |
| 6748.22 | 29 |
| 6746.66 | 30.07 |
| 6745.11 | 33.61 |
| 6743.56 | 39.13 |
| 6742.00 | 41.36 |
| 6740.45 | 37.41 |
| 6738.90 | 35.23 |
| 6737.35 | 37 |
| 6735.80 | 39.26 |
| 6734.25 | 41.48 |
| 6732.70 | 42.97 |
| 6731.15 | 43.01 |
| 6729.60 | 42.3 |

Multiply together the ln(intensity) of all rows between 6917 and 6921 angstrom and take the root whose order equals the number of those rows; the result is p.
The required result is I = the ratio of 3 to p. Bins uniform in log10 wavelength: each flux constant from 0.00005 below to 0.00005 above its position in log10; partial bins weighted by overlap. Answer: 0.849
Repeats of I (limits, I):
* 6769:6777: 0.843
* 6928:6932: 0.813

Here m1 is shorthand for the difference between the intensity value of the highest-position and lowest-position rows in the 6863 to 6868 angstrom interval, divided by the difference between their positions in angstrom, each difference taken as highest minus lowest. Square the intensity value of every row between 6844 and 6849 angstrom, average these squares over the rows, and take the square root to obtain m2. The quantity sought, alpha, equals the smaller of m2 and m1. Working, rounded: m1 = 1.0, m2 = 34.3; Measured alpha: 1.0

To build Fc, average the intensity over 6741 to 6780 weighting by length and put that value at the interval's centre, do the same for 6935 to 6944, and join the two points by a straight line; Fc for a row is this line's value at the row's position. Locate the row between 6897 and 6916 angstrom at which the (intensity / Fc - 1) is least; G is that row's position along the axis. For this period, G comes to 6900.63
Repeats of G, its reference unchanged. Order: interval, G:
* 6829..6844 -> 6835.79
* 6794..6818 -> 6799.69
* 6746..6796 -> 6787.17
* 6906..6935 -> 6932.49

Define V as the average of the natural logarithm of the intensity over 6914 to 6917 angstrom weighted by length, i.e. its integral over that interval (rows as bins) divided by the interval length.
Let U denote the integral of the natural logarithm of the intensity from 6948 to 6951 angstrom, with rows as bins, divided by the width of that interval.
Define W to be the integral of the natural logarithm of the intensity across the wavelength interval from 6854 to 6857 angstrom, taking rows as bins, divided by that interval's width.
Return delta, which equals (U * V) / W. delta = 3.58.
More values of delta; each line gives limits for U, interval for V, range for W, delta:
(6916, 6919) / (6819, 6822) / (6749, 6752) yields 3.61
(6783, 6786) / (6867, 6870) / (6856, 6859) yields 3.70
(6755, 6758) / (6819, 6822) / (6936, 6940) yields 3.47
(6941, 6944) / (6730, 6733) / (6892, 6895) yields 3.63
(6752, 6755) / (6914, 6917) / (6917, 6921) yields 3.63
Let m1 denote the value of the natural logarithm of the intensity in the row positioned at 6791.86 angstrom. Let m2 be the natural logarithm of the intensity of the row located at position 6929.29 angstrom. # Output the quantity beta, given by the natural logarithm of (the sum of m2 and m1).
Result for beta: 1.99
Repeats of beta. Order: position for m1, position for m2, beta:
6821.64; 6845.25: 1.96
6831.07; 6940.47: 1.98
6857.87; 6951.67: 1.92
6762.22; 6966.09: 1.94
